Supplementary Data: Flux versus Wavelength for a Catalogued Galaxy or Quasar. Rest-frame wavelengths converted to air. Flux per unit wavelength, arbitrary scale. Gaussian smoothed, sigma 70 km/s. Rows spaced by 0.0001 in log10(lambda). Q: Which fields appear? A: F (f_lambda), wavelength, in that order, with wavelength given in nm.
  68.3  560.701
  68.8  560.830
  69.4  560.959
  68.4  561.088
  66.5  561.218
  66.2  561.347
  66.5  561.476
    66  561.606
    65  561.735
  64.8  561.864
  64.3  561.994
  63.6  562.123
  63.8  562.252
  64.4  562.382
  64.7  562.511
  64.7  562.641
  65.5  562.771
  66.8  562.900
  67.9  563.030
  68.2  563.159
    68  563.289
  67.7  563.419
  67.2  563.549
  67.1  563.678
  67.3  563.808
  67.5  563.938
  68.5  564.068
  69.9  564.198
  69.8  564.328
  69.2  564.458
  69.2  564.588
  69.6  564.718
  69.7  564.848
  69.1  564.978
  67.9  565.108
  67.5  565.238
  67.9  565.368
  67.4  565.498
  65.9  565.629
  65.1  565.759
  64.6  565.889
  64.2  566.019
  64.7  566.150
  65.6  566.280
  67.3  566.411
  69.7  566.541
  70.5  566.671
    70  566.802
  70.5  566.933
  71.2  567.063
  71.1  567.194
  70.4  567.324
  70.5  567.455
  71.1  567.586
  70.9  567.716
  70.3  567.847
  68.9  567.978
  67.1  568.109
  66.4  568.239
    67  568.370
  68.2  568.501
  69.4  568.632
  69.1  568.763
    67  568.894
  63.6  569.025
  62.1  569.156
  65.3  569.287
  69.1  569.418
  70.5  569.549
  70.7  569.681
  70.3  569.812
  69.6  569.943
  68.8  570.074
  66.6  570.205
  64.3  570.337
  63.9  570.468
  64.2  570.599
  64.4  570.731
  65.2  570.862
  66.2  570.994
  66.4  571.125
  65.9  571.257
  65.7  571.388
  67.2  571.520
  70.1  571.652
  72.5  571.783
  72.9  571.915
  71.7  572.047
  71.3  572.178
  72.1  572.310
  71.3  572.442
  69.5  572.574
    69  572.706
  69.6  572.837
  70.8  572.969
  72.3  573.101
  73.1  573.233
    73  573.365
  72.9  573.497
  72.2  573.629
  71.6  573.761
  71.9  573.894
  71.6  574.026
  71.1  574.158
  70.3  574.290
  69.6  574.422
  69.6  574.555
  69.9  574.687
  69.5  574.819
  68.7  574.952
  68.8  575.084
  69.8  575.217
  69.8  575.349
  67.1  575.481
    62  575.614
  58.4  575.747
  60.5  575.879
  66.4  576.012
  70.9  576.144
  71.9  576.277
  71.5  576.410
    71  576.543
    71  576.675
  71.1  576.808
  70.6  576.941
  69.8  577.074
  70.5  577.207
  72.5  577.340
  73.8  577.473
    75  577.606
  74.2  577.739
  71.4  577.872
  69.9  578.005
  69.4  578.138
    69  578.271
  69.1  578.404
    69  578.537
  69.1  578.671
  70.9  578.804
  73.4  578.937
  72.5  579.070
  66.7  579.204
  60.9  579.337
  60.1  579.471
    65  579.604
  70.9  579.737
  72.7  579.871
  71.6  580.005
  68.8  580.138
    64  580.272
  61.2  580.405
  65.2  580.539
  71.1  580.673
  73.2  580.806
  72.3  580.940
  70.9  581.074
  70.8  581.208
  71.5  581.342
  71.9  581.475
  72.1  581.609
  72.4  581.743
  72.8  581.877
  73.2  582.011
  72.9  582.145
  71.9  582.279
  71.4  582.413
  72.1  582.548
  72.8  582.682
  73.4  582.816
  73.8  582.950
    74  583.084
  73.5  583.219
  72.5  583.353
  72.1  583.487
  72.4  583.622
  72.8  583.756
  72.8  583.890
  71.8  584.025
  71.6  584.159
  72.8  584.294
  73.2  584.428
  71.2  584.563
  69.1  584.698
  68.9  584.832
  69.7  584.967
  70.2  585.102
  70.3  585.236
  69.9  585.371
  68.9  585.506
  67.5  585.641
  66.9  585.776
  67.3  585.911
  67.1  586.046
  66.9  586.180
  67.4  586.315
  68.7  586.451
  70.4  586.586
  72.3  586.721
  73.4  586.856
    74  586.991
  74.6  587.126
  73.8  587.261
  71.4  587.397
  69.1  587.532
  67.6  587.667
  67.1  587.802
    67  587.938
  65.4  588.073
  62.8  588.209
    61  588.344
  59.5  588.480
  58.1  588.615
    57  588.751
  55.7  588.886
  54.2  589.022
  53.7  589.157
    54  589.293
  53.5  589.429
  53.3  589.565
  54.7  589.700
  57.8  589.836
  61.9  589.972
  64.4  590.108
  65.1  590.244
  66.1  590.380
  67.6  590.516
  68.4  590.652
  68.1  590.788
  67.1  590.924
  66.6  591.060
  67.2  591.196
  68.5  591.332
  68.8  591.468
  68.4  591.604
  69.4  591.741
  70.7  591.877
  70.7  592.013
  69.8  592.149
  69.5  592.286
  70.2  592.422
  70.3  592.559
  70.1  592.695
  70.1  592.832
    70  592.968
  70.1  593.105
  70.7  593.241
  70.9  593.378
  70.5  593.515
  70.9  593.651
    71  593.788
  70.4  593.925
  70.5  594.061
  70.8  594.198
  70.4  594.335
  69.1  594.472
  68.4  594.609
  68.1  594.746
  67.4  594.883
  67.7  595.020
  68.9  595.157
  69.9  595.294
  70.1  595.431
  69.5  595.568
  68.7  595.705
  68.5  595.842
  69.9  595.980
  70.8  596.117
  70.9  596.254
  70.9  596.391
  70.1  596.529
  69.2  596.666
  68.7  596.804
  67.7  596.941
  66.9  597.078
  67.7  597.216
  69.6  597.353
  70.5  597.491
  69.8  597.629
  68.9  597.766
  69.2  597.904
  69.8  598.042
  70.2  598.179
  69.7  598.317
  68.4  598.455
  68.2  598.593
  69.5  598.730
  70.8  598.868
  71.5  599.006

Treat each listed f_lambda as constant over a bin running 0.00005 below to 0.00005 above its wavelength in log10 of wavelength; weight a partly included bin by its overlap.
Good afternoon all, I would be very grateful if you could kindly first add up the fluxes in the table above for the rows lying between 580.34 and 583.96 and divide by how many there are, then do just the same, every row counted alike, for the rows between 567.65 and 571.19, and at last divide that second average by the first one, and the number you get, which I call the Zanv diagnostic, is 0.937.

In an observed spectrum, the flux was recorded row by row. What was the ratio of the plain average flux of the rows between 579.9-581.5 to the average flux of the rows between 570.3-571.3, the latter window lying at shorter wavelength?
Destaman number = 1.07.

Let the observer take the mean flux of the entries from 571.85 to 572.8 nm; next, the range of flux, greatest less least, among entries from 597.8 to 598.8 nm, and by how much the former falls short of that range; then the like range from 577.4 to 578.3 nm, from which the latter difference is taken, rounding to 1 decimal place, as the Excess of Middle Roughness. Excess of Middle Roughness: 75.1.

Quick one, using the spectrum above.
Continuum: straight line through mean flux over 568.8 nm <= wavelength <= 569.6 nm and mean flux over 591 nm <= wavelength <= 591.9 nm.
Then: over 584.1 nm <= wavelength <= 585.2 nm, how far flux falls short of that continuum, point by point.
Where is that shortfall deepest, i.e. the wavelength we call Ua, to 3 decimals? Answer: 584.832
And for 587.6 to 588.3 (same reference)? 588.209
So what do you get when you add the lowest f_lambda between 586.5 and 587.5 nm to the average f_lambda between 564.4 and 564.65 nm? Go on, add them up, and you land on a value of 140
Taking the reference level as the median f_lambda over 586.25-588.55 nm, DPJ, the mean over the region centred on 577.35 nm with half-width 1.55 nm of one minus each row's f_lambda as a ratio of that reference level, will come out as -0.024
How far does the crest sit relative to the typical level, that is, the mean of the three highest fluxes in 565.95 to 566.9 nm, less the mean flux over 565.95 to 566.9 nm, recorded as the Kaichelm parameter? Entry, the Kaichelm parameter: 2.6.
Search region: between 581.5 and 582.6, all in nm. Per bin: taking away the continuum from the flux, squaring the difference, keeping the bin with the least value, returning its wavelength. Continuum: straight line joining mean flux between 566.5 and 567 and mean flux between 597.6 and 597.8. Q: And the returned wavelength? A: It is 582.413 nm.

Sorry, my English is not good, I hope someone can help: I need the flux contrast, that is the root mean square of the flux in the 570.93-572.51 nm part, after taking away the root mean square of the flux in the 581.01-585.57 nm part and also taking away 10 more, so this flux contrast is -12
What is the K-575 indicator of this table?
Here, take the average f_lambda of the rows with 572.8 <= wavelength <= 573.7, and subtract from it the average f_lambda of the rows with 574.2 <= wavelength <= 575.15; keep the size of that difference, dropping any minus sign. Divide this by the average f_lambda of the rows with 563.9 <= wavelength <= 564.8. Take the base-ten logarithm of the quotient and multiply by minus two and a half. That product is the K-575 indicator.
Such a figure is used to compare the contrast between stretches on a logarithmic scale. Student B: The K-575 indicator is 3.6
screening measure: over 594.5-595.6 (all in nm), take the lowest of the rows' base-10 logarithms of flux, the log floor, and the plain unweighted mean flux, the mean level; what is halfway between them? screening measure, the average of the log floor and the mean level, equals 35.3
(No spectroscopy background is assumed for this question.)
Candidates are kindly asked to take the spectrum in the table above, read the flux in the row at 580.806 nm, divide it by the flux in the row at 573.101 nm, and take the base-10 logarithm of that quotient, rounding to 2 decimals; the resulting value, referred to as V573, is 0.01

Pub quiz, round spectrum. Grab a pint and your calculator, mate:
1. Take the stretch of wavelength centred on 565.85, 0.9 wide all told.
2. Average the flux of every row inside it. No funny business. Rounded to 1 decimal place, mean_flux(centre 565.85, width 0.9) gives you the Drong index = 65.4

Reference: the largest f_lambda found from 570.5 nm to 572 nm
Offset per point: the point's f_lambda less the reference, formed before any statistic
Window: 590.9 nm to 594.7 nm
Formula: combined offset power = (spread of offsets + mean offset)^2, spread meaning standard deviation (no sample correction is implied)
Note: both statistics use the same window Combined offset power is 4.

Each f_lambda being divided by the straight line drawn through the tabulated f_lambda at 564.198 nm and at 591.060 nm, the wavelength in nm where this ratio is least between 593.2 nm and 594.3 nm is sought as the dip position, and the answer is 593.925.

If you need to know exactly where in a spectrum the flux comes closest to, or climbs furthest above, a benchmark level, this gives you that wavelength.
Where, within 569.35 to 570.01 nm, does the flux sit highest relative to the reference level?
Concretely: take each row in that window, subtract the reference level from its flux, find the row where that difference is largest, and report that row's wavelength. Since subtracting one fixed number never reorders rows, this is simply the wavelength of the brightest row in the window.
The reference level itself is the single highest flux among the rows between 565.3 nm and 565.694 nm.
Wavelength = 569.681 nm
